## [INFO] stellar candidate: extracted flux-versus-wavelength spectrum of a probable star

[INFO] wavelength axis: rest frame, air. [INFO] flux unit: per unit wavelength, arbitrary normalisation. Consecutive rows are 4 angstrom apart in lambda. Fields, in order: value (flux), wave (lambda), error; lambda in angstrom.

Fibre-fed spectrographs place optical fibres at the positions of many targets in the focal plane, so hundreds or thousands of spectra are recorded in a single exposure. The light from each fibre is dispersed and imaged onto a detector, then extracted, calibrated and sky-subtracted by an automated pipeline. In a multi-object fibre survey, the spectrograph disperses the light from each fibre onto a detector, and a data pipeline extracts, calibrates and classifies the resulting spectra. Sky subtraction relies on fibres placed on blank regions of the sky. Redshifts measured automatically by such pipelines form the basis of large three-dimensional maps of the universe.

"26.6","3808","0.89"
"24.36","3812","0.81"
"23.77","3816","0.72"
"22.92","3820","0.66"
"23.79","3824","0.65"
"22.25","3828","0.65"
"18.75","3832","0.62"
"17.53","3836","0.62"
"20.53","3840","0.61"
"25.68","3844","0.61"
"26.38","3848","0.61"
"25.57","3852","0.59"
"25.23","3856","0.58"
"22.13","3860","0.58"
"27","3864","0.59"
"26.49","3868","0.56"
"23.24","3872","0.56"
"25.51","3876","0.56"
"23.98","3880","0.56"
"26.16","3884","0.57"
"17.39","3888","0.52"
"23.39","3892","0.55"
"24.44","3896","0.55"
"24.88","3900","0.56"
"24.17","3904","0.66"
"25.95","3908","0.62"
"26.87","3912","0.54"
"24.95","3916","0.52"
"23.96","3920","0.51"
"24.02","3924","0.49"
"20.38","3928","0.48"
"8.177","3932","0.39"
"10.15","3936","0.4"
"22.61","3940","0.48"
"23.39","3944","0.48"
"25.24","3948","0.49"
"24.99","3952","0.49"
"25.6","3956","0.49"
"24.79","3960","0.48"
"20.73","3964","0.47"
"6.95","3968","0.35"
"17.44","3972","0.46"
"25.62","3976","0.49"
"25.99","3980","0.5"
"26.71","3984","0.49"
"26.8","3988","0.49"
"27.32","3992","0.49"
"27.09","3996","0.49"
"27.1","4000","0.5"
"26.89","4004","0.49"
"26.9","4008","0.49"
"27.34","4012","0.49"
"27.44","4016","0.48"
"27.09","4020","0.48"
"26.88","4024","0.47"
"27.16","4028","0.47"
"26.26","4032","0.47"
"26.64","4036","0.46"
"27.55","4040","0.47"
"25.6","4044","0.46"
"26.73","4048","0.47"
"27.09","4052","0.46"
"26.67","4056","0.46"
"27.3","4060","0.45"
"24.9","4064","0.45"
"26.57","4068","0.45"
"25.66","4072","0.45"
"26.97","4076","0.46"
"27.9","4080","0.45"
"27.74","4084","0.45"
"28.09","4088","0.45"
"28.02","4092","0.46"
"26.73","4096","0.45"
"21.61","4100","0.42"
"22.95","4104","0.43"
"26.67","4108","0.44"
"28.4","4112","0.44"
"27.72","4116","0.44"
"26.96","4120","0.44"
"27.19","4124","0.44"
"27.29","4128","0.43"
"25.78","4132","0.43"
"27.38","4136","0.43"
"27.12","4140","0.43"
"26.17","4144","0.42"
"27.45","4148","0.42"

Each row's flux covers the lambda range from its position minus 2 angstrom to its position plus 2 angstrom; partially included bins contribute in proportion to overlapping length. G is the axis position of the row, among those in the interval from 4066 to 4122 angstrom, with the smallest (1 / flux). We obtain 4112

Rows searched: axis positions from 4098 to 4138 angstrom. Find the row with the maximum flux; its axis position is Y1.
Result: 4112 angstrom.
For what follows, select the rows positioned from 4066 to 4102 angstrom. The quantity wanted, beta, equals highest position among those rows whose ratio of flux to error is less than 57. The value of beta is 4100 angstrom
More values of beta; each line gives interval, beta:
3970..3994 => 3992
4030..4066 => 4064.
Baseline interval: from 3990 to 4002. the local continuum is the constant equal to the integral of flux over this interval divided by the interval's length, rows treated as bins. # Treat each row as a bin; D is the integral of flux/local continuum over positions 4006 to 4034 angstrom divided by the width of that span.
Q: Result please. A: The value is 0.99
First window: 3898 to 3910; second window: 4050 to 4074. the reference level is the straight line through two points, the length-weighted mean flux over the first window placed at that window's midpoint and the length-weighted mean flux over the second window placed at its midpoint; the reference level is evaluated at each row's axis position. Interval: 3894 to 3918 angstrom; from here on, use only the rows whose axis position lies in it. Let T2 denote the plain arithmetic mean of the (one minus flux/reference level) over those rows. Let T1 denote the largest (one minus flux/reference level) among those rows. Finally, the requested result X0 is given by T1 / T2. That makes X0 -4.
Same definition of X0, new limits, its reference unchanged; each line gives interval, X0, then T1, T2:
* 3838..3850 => 14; 0.16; 0.012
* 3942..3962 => 3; 0.08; 0.024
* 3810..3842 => 3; 0.28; 0.106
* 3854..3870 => -4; 0.10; -0.023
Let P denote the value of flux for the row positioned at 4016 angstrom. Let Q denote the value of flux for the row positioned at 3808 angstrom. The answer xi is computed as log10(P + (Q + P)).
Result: 1.91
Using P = 27.44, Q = 26.6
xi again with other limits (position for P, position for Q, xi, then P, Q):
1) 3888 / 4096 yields 1.79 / 17.39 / 26.73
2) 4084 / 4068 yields 1.91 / 27.74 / 26.57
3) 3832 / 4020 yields 1.81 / 18.75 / 27.09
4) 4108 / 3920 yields 1.89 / 26.67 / 23.96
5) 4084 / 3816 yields 1.90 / 27.74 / 23.77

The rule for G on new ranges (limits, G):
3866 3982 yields 3912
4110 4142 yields 4112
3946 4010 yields 3992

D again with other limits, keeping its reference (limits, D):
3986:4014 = 1.00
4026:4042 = 0.99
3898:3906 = 0.90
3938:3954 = 0.89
